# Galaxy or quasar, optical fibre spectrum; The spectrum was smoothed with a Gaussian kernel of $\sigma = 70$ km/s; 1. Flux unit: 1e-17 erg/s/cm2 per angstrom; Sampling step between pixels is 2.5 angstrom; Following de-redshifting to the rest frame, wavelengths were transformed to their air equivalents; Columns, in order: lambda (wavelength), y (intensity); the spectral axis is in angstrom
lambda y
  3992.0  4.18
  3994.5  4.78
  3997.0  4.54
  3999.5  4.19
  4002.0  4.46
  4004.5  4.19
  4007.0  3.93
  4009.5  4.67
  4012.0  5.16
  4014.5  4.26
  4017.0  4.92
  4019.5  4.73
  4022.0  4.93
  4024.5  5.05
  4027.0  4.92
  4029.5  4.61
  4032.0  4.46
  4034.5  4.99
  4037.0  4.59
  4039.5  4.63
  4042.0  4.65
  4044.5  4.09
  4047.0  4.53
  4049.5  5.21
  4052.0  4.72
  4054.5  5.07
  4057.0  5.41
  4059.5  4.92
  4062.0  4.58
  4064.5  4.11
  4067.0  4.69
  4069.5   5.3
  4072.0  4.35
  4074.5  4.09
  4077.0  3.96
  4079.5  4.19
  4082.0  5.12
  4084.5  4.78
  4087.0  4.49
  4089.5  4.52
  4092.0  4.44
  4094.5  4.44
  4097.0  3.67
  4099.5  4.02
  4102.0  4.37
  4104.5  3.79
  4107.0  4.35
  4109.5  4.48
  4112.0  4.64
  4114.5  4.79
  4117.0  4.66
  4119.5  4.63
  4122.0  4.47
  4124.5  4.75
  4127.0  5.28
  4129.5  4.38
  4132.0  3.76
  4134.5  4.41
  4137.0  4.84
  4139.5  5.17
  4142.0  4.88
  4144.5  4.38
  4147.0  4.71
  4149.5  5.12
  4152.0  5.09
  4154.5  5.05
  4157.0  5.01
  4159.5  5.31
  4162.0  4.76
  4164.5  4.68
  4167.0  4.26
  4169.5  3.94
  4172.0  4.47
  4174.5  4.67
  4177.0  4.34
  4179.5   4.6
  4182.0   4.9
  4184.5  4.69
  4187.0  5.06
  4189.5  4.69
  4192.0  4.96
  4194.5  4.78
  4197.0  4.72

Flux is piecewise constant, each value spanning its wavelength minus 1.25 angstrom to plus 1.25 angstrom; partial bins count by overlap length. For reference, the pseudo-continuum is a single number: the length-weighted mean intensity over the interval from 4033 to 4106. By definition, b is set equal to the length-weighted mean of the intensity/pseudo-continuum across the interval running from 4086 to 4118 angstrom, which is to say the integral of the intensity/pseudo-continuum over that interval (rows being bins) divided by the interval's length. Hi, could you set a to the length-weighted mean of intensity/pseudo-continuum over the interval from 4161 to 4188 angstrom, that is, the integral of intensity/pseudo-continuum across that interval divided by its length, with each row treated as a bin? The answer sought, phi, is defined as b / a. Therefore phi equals 0.95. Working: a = 1.01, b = 0.96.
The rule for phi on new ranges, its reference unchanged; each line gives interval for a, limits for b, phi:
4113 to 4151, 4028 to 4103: 0.98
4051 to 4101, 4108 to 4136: 1.01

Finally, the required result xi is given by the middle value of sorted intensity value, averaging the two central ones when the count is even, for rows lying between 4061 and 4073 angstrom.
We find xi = 4.58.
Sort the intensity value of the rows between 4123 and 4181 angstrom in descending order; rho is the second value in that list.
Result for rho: 5.28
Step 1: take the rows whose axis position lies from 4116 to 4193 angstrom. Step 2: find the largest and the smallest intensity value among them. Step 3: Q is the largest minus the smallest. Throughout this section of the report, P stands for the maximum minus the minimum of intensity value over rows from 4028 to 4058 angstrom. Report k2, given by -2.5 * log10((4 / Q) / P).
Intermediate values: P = 1.32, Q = 1.55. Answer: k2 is -0.73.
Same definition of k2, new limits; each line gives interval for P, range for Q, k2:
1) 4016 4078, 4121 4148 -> -0.65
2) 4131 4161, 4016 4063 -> -0.73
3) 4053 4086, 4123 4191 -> -0.63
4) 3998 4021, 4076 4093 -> -1.12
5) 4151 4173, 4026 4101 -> -0.56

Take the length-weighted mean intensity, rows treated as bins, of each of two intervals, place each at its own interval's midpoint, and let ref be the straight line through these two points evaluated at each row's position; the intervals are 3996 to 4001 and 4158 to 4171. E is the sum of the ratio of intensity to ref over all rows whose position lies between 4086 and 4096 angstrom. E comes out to 4.0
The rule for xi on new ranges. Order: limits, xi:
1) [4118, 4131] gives 4.63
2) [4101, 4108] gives 4.35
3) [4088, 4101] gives 4.44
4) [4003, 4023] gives 4.70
